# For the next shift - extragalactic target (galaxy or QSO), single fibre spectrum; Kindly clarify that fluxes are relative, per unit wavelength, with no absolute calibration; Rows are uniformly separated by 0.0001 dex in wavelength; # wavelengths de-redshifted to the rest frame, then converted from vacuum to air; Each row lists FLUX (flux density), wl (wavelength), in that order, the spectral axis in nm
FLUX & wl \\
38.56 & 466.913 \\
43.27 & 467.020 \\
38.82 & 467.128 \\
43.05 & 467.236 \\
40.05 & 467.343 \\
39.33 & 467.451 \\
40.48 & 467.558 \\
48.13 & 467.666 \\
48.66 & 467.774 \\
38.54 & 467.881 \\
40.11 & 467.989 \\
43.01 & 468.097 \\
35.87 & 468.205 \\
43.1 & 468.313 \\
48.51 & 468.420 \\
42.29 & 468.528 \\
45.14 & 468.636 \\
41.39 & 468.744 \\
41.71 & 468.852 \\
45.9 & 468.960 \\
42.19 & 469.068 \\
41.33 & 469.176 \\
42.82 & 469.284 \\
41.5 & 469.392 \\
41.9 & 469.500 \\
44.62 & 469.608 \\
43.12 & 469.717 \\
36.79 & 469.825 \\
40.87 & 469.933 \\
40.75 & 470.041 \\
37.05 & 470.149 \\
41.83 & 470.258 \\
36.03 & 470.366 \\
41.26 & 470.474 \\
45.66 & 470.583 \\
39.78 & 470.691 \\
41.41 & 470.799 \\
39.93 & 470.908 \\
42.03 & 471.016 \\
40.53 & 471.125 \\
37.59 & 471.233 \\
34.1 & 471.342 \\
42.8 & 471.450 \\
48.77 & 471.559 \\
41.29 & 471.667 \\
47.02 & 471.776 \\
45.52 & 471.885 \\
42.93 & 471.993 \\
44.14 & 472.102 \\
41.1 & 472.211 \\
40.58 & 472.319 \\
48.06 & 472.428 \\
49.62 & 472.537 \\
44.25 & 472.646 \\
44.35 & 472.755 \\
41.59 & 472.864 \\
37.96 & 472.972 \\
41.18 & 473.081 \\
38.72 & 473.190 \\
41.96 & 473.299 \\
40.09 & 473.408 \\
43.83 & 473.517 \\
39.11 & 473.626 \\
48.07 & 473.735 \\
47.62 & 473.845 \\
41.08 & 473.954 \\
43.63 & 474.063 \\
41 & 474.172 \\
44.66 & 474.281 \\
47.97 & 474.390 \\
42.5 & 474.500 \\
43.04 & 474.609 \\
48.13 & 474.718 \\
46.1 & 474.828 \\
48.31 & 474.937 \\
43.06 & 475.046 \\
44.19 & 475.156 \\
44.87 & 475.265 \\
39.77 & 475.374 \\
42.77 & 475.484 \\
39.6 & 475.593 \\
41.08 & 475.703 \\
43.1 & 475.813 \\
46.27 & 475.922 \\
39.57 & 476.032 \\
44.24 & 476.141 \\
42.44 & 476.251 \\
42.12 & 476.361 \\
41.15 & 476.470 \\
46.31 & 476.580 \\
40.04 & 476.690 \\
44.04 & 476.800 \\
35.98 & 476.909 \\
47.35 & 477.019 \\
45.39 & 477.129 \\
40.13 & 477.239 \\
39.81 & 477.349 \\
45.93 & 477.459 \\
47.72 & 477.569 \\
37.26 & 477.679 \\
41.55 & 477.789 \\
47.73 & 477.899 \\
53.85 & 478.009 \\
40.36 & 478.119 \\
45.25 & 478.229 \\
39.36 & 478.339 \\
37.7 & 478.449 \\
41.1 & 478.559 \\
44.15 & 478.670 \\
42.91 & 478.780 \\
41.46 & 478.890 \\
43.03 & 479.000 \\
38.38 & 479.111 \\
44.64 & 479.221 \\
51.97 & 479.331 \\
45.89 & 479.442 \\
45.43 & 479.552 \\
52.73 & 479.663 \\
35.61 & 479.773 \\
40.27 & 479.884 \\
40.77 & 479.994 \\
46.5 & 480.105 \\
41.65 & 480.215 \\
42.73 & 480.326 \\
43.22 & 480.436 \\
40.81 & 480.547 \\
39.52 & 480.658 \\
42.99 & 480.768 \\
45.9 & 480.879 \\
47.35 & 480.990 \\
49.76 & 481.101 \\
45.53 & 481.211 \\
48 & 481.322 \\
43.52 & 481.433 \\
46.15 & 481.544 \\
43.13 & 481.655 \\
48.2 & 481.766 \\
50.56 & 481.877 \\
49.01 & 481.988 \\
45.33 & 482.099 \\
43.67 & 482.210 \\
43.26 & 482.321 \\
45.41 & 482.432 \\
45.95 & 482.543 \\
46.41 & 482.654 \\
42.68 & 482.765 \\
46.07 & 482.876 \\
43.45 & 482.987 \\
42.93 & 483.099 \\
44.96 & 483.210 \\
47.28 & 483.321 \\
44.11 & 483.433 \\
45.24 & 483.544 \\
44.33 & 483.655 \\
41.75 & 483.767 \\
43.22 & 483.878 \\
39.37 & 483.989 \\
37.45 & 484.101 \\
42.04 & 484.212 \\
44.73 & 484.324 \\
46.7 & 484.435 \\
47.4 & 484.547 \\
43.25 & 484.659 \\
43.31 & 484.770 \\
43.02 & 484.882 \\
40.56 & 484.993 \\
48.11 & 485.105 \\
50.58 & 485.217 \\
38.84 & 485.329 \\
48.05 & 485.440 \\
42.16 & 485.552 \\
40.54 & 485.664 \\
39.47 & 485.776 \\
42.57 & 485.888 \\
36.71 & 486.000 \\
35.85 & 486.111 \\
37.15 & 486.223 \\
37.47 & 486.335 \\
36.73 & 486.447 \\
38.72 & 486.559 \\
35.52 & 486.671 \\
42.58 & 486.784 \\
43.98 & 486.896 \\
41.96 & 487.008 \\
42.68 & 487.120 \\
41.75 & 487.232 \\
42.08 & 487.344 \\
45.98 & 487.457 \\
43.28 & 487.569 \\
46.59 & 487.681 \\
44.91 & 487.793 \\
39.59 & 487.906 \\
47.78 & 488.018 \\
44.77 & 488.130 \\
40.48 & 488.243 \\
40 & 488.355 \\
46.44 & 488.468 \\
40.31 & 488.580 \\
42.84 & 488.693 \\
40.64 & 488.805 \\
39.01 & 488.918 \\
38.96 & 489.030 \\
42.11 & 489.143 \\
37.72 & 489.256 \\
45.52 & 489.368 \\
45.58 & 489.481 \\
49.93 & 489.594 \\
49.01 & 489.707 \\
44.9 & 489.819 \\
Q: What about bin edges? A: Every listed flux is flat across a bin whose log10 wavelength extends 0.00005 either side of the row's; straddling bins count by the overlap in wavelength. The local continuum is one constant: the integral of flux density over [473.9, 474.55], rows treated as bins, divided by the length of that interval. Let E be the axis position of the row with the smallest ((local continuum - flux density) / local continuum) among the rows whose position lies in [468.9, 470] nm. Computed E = 468.960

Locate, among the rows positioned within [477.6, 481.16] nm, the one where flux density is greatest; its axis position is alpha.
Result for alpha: 478.009 nm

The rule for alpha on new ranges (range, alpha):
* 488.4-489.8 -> 489.594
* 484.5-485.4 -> 485.217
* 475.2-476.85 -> 476.580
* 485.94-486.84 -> 486.784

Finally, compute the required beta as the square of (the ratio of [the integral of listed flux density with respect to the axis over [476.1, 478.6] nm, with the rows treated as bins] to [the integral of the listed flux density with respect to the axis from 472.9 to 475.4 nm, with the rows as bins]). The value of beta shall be 0.98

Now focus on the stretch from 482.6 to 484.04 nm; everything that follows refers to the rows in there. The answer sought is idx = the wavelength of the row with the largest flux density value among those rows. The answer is 483.321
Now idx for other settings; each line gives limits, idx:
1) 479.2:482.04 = 479.663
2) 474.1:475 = 474.937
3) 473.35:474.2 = 473.735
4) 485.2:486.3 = 485.217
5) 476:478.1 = 478.009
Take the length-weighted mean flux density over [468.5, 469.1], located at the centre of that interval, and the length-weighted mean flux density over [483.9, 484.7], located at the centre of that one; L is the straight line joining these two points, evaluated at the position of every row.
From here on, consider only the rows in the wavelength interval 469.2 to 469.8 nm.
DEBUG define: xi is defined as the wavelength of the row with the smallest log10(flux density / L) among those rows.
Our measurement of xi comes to 469.392 nm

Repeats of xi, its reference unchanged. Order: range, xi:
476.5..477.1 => 476.909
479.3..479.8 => 479.773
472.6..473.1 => 472.972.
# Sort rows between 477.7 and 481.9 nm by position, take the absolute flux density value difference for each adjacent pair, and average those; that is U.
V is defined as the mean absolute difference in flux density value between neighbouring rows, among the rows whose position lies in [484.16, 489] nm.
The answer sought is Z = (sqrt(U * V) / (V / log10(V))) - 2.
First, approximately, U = 4.15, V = 3.2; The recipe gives -1.43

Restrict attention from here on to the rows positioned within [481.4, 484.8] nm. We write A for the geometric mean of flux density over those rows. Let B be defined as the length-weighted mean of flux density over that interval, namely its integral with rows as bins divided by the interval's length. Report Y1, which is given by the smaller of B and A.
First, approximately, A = 44.5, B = 44.6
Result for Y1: 44.5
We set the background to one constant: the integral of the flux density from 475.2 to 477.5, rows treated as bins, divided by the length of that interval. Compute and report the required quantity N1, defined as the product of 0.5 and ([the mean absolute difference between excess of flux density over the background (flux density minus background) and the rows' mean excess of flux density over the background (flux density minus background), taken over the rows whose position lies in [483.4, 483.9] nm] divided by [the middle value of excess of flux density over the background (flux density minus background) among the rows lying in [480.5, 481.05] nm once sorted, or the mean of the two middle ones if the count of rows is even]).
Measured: 0.9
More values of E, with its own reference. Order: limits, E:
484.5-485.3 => 485.217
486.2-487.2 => 486.896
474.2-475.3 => 474.937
